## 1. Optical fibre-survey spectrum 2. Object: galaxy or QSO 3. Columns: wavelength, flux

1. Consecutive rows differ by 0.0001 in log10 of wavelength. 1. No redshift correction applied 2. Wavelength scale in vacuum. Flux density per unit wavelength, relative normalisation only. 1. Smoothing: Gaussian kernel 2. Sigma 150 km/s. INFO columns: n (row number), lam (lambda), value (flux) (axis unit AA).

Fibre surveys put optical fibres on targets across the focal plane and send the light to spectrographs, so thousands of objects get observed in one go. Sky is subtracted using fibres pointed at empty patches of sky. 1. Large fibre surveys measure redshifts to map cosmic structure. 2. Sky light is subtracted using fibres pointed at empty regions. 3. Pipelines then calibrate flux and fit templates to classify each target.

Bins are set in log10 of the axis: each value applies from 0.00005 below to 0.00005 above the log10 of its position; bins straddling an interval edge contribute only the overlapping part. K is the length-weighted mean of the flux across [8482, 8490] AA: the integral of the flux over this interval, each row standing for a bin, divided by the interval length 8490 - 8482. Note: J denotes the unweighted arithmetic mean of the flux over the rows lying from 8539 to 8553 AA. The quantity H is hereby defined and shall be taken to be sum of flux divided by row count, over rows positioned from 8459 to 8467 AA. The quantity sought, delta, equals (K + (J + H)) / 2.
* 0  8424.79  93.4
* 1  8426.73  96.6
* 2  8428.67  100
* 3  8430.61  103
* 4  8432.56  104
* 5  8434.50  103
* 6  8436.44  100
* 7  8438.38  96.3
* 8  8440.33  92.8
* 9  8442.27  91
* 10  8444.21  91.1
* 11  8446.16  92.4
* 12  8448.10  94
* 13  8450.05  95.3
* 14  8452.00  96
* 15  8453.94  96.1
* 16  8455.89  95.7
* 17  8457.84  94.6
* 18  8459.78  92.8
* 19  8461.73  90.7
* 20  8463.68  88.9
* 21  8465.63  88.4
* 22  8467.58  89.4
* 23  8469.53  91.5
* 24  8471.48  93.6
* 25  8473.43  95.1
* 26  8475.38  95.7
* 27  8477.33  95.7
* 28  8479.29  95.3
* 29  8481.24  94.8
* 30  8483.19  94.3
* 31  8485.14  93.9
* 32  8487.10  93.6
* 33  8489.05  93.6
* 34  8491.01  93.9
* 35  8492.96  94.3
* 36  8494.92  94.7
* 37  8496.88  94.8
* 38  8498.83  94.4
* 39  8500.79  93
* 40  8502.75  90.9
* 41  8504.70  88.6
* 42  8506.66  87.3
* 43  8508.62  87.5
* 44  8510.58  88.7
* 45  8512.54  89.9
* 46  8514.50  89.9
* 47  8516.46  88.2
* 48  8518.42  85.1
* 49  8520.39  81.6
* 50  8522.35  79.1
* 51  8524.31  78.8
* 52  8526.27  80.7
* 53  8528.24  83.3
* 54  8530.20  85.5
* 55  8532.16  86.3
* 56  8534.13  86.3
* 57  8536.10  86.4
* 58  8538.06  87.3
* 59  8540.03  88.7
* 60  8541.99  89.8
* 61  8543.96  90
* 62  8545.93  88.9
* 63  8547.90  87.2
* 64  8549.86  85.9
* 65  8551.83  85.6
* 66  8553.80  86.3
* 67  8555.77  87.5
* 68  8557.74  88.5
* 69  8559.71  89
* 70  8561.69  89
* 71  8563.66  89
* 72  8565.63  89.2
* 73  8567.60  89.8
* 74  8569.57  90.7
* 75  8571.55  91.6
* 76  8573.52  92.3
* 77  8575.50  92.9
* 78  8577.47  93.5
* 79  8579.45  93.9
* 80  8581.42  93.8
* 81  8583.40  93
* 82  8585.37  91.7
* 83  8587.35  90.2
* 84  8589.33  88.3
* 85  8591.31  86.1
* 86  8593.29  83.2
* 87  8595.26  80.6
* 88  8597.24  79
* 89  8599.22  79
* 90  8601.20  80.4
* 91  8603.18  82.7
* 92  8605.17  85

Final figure 136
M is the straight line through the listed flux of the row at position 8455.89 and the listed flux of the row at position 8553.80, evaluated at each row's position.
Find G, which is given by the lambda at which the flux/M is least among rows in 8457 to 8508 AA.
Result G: 8465.63 AA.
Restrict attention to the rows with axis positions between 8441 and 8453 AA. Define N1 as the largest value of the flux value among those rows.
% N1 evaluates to 96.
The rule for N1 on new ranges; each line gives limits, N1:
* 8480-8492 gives 94.8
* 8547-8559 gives 88.5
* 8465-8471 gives 91.5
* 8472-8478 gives 95.7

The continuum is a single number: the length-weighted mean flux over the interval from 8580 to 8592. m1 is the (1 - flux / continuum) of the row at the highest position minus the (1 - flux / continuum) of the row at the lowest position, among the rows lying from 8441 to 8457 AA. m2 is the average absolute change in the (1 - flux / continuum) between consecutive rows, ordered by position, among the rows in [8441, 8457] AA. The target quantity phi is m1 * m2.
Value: -0.0004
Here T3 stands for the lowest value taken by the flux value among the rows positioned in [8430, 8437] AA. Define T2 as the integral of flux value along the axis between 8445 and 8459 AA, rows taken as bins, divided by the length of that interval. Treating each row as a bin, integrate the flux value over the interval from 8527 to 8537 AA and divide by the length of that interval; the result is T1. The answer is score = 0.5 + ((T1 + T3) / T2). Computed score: 2.46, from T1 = 85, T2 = 94.8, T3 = 100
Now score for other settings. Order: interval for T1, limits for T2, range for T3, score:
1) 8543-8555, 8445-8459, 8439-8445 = 2.38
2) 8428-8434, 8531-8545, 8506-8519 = 2.64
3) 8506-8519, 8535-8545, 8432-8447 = 2.53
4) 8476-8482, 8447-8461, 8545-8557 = 2.41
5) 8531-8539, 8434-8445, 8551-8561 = 2.30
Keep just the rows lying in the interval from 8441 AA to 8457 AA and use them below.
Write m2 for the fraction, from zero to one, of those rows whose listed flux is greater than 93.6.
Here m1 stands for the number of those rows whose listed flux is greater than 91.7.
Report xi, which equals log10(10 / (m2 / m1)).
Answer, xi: 1.98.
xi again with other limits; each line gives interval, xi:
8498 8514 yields 2.20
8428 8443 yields 1.97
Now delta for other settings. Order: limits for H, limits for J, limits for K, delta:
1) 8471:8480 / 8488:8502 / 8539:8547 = 139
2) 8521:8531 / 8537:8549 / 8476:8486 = 133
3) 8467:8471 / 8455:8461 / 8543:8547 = 137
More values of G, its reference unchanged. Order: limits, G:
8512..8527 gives 8524.31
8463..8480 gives 8465.63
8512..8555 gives 8524.31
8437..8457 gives 8442.27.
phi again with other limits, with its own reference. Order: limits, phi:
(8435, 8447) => 0.0019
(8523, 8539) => -0.0013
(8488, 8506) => 0.0006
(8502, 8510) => 0.0005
